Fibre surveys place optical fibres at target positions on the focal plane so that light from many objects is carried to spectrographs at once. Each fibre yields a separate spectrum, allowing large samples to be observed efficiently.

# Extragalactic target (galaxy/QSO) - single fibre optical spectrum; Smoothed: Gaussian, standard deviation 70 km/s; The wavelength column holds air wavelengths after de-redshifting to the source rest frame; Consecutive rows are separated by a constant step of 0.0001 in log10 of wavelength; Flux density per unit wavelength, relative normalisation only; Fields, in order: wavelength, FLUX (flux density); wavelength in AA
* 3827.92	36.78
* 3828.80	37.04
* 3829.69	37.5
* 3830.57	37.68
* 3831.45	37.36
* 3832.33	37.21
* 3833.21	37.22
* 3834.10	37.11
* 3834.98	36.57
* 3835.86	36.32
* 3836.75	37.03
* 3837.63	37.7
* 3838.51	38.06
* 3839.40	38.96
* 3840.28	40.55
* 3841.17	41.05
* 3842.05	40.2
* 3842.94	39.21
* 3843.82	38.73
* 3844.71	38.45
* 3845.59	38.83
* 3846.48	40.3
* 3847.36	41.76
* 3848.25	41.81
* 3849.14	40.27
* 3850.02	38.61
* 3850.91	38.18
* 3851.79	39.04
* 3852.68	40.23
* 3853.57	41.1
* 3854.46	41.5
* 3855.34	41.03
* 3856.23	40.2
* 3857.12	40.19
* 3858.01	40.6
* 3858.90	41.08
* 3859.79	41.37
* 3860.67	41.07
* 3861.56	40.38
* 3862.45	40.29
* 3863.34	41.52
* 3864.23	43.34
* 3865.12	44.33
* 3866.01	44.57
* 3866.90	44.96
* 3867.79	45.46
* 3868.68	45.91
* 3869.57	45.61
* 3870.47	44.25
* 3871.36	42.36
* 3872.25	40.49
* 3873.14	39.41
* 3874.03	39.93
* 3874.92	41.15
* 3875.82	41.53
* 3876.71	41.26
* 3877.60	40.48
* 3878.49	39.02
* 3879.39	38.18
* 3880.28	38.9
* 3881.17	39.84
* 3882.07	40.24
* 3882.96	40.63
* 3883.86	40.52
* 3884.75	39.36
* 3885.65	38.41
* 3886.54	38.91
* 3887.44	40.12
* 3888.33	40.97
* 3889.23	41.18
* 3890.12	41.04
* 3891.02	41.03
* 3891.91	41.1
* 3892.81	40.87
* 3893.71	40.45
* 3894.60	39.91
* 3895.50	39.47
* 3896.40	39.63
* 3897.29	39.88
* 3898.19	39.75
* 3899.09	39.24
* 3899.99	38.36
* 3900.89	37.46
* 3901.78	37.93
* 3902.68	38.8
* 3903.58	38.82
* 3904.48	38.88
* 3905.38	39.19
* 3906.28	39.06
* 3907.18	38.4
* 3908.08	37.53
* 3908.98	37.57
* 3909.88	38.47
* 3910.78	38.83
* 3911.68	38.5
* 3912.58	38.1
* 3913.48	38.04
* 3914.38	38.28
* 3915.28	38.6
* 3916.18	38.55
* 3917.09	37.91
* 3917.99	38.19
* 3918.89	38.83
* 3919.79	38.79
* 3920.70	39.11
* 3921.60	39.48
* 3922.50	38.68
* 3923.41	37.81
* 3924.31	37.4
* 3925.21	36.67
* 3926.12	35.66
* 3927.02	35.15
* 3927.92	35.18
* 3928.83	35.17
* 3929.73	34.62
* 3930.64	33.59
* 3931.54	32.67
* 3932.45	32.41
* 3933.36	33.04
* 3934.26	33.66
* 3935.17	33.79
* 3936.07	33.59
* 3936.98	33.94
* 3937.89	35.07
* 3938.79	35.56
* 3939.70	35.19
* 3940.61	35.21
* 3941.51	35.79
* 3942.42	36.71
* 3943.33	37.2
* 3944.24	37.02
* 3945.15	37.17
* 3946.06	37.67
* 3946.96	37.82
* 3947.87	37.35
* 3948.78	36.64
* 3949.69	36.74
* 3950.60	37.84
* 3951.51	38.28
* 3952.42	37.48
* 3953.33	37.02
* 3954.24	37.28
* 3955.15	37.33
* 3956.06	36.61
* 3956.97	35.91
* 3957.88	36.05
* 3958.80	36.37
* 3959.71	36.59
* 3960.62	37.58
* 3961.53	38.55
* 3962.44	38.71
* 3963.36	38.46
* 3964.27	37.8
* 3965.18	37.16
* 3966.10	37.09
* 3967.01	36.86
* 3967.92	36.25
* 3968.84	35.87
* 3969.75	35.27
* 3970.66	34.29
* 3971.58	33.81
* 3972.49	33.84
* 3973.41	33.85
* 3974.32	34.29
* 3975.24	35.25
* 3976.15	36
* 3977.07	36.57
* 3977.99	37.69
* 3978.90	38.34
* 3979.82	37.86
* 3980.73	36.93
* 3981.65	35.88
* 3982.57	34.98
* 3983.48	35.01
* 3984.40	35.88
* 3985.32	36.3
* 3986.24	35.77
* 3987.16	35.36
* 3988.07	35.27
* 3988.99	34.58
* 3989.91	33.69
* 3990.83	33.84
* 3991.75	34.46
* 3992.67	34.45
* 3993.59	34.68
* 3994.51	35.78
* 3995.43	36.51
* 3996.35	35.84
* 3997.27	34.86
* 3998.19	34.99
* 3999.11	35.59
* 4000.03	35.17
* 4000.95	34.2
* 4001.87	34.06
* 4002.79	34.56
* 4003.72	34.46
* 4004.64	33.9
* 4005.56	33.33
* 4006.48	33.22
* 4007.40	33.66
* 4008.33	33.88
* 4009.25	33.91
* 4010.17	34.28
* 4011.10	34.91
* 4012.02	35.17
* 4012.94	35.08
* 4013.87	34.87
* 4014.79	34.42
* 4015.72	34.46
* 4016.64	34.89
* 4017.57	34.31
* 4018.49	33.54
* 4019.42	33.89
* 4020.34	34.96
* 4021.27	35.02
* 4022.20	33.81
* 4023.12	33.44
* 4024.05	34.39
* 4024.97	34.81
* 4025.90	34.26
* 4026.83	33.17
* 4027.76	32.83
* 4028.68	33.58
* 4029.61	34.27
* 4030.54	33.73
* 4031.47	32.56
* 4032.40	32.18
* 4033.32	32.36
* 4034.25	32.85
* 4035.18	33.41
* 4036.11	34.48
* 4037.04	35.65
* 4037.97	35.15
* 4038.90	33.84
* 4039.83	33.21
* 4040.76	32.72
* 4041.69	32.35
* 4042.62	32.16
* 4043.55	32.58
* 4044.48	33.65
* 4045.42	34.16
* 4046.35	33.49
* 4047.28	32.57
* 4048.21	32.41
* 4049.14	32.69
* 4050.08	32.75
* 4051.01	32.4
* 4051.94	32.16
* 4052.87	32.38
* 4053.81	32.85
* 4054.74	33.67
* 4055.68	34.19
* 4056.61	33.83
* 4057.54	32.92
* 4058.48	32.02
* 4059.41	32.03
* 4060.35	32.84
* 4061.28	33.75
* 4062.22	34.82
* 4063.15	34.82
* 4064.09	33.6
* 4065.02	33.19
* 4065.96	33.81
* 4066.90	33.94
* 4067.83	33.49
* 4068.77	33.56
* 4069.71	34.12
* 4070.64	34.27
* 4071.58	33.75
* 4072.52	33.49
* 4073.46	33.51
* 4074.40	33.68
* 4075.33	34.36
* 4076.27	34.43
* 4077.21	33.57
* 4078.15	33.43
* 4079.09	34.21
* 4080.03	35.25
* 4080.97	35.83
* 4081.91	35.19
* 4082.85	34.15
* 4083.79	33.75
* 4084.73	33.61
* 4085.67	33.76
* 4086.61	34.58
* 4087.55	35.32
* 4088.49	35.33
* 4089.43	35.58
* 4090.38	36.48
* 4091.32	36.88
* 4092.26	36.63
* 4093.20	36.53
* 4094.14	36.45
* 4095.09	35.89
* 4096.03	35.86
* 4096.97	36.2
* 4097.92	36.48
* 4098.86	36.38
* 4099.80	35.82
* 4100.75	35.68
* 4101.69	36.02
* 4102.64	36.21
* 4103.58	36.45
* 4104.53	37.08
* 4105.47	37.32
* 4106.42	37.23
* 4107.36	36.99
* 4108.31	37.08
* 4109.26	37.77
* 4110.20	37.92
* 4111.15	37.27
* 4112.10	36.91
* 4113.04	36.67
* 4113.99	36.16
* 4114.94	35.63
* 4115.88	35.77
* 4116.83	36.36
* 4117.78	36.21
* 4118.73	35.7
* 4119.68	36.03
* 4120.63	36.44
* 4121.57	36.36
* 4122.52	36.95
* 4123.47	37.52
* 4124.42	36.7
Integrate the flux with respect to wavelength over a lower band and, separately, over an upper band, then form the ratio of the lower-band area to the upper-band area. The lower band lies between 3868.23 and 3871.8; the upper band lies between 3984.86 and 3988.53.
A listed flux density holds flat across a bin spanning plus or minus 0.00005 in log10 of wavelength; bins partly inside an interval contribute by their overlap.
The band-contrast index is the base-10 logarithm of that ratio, 0.08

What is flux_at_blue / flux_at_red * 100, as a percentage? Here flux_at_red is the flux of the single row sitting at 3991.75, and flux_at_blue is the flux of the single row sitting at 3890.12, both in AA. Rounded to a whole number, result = 119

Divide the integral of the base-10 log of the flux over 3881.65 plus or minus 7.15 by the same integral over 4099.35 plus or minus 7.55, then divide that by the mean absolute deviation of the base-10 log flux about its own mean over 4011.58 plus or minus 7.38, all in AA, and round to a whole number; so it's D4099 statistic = 144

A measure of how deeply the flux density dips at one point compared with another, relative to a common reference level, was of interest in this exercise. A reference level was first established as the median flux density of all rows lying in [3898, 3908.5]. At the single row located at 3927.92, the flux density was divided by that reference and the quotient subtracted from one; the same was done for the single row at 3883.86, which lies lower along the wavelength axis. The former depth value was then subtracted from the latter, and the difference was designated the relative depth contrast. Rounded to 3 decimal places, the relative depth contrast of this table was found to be -0.138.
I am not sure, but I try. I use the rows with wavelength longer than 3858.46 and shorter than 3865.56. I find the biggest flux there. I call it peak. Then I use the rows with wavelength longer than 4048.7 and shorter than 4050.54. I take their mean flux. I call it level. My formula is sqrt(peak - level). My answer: 3.4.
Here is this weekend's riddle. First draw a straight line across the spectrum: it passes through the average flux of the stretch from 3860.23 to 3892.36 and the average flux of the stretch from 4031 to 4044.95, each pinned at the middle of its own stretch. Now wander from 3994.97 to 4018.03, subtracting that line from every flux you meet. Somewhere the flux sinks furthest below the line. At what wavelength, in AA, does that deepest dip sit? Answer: 4006.48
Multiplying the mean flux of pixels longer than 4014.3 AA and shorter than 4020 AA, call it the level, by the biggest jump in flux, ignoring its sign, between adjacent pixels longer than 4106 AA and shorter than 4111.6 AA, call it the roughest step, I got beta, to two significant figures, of 24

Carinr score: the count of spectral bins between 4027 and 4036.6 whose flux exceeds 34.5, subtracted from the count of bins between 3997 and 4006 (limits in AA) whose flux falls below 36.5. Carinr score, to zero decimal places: 10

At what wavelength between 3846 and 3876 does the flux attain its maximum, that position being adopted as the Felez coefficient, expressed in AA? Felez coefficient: 3868.68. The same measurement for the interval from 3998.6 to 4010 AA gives 3999.11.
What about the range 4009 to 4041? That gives 4037.04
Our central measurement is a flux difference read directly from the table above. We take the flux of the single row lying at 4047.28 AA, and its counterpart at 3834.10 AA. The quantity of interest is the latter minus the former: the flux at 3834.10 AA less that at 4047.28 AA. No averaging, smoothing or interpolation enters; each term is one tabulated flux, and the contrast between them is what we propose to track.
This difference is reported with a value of 4.5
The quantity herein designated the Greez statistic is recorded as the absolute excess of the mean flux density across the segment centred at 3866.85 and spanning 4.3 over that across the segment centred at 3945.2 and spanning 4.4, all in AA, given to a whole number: 8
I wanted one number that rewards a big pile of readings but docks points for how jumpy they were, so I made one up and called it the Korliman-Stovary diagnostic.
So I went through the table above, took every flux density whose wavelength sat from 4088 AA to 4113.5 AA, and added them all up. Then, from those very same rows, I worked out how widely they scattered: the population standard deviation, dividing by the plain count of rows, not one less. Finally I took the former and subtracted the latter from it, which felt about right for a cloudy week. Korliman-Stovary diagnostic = 986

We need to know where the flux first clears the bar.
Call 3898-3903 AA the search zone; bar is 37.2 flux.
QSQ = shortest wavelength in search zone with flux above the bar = 3898.19 AA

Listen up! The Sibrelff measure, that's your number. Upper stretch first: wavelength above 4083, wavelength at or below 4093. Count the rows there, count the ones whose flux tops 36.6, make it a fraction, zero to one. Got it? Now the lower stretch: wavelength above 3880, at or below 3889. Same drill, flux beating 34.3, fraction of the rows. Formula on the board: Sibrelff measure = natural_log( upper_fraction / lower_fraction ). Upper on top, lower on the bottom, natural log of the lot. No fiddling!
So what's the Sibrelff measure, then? -1.6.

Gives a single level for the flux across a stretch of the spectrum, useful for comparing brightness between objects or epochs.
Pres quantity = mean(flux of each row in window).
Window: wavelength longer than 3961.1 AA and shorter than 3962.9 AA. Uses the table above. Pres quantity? 38.6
